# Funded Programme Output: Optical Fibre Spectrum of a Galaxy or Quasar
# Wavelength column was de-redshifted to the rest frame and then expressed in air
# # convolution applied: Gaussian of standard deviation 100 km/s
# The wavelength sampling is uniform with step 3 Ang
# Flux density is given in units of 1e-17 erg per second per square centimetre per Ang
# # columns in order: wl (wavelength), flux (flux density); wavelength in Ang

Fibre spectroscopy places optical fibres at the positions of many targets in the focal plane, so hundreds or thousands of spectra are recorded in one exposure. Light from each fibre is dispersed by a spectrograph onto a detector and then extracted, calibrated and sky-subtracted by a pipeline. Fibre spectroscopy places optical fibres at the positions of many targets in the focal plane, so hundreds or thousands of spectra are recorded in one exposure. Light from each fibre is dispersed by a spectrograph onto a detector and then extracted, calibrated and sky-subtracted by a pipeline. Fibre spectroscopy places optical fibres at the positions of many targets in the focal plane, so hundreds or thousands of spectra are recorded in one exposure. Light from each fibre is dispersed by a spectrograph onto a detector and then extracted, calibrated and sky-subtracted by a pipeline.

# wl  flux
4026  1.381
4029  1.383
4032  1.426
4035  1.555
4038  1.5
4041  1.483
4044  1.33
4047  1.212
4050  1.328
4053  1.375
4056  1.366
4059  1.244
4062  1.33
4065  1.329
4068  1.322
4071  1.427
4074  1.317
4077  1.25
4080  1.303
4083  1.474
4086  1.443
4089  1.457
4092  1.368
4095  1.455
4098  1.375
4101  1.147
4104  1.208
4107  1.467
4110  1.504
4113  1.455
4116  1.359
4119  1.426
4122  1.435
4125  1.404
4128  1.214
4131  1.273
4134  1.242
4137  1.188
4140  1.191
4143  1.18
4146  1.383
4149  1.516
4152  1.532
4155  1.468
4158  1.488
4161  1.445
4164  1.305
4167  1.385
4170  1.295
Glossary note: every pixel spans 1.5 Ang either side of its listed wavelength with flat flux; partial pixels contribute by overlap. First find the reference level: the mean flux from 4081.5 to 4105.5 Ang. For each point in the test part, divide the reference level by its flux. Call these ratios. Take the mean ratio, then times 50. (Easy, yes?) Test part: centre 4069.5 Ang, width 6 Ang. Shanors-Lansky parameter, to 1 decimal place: 49.8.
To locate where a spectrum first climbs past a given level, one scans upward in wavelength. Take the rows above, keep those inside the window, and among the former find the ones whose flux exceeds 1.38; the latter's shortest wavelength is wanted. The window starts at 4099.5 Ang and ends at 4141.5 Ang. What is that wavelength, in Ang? 4107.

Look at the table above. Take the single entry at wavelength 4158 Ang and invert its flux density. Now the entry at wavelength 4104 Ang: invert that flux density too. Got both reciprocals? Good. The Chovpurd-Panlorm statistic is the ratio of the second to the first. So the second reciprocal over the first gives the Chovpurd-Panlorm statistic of 1.23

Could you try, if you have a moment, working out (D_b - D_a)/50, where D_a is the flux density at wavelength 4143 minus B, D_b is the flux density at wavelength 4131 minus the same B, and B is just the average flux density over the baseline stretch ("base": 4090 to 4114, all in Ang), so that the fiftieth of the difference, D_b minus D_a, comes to 0.0019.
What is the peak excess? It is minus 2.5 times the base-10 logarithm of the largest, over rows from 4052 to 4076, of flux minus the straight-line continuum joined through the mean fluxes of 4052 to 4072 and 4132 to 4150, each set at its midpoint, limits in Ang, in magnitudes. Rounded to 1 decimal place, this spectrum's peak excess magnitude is 2.6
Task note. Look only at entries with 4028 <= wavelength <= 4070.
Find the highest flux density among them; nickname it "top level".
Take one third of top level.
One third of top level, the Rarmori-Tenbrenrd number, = 0.518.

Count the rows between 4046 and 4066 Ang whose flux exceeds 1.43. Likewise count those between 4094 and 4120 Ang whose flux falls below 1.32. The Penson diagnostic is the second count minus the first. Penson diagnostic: 2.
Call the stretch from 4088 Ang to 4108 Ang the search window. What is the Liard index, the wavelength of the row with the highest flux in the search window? 4107 Ang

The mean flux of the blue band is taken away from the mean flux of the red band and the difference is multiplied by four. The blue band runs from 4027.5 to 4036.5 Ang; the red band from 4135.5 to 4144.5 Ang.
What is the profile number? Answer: -1.1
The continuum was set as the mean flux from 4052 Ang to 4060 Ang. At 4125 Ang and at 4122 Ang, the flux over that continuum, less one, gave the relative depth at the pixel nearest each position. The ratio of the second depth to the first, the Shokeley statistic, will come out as 1.4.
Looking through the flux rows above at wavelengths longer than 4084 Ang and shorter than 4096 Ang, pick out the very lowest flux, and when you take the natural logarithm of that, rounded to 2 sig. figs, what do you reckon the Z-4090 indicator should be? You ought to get 0.31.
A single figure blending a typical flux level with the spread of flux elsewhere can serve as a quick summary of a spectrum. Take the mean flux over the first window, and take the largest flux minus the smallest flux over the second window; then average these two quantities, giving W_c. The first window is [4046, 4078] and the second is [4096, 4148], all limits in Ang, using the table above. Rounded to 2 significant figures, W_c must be 0.84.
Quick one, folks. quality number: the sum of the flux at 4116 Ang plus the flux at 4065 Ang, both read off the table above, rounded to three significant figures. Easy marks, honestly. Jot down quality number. 2.69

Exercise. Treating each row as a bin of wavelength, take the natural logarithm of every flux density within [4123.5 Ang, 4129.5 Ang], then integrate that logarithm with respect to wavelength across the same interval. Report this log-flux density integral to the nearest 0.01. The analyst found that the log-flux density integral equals 1.60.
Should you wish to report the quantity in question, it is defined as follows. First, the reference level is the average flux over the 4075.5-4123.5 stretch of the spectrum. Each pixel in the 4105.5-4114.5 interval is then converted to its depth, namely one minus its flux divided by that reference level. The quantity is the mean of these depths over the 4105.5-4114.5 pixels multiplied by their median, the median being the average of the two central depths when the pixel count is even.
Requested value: 0.0041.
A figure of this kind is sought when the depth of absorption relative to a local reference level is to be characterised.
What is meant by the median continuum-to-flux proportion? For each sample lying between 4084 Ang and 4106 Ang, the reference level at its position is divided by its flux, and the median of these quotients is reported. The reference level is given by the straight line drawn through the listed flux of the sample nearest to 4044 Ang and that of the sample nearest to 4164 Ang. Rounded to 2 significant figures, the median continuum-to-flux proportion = 0.96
